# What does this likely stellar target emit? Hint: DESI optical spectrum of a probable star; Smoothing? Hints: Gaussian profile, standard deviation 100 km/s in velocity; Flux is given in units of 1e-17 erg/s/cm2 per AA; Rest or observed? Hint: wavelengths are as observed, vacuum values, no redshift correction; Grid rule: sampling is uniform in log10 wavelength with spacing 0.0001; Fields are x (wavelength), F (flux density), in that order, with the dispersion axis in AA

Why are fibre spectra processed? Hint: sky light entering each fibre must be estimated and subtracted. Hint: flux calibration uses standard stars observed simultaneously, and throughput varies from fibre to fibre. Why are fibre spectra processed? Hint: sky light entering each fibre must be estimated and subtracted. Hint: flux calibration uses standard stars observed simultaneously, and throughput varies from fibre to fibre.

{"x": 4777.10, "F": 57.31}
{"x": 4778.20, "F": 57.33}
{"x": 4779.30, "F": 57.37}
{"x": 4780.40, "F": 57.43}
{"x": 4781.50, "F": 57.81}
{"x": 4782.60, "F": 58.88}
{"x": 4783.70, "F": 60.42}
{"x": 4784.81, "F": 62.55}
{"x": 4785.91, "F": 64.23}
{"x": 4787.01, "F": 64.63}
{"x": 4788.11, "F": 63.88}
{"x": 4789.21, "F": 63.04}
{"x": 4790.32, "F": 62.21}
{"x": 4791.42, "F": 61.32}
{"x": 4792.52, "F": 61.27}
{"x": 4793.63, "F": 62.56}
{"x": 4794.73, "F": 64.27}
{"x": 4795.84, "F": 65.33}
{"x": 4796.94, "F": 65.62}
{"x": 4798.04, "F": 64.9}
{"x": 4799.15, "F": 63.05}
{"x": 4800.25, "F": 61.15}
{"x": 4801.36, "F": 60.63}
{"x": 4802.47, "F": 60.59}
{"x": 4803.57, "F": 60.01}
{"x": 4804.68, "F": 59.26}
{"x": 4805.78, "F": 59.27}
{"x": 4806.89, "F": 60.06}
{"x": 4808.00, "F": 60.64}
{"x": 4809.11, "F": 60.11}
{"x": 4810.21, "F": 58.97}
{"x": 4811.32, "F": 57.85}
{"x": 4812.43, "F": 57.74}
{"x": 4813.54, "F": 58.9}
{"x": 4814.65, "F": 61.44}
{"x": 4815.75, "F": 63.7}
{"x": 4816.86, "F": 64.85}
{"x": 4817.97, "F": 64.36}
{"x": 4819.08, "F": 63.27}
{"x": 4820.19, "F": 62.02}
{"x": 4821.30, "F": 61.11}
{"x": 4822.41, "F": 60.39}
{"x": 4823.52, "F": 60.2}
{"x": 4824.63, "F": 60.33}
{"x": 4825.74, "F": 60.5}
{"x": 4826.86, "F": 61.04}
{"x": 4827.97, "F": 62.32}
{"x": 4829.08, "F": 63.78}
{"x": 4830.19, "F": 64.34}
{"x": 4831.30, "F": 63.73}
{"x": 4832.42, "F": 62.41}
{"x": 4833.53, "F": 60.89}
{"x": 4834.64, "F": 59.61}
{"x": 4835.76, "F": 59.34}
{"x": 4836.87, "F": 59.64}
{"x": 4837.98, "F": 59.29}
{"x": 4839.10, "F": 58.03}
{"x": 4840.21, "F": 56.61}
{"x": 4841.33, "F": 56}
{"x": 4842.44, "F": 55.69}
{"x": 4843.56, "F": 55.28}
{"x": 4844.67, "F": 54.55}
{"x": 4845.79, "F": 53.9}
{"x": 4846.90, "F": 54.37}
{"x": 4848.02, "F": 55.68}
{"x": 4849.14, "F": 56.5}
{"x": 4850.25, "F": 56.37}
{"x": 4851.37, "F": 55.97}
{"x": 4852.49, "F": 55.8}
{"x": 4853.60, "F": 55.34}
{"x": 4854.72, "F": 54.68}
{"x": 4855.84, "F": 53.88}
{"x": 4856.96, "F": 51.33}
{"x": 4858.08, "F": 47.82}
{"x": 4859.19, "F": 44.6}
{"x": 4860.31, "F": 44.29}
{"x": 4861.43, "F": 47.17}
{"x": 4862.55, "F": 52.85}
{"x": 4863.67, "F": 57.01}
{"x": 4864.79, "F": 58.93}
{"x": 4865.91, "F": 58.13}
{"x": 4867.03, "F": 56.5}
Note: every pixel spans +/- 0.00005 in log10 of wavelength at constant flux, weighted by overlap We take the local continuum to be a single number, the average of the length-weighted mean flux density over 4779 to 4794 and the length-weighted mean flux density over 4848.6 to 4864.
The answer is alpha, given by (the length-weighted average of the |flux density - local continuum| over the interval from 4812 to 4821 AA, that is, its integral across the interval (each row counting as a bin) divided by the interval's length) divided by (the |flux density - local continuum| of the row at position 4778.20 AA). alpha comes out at 10.4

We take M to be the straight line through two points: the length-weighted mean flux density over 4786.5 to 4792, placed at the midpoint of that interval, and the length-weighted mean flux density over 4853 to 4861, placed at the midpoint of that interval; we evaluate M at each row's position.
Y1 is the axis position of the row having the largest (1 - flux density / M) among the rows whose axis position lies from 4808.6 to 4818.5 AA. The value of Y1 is 4811.32 AA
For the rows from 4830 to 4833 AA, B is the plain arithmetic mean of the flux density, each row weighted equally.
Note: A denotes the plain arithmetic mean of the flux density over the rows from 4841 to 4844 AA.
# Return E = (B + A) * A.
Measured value 6631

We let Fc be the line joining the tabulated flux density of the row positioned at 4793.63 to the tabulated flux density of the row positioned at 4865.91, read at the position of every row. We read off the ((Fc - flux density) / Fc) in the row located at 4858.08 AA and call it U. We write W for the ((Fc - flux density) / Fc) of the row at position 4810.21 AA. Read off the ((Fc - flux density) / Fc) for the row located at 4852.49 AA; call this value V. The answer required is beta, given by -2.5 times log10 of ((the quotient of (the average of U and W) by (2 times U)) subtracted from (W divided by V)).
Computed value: 0.8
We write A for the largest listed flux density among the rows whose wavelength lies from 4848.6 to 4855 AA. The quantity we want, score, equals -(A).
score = -56.5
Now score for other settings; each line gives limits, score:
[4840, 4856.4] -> -56.6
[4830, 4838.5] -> -64.3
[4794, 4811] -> -65.6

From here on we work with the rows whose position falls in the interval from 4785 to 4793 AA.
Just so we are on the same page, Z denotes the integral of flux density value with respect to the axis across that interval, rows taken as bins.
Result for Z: 504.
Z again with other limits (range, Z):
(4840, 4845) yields 278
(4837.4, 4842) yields 264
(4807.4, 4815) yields 451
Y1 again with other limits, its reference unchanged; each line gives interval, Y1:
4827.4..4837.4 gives 4835.76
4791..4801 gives 4791.42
